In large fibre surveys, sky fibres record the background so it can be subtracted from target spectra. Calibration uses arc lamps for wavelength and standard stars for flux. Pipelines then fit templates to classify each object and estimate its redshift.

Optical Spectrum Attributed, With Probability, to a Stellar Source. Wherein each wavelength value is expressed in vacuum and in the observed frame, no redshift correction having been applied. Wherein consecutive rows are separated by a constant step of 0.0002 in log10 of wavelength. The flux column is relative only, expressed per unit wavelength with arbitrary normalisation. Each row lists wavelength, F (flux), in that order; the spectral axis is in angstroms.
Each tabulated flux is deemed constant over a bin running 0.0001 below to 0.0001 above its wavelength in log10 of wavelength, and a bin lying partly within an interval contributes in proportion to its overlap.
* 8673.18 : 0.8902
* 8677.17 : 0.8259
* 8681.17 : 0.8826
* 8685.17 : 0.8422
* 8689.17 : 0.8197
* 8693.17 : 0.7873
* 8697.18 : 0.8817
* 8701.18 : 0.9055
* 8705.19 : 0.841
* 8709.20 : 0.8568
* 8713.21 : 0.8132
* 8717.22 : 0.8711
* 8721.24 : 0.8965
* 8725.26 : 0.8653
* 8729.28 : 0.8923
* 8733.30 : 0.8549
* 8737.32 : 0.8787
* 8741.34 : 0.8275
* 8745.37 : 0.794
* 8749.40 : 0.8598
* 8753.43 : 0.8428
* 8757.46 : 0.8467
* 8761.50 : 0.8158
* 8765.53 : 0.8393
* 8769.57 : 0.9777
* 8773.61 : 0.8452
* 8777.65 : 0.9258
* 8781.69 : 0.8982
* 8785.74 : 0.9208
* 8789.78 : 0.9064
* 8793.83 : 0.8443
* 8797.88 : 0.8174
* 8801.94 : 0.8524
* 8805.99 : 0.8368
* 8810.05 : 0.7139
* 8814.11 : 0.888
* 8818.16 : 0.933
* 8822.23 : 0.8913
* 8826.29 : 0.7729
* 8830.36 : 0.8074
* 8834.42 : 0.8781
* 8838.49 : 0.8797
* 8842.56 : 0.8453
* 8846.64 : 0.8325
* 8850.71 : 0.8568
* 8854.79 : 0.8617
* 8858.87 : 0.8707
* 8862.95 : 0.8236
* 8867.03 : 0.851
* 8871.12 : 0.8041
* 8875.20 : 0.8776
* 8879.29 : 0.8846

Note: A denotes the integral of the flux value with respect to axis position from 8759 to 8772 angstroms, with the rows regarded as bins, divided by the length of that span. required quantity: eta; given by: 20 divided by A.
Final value 22.9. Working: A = 0.875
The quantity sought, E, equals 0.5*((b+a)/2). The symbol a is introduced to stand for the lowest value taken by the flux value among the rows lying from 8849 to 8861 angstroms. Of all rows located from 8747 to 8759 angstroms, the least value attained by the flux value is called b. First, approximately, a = 0.8568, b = 0.8428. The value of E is 0.425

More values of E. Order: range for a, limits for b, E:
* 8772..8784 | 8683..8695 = 0.408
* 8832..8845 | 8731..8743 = 0.418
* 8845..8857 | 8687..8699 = 0.405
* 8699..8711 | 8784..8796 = 0.421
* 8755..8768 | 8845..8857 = 0.412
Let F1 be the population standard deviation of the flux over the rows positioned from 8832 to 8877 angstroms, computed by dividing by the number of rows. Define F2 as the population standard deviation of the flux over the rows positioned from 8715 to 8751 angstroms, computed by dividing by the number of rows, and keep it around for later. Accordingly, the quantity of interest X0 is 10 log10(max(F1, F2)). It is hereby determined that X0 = -15.2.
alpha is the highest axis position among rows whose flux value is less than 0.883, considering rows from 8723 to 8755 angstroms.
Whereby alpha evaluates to 8753.43 angstroms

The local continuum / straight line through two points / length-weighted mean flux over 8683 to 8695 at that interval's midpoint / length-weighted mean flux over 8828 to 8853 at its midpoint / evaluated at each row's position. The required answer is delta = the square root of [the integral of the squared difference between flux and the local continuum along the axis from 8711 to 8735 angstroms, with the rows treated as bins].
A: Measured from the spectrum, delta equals 0.24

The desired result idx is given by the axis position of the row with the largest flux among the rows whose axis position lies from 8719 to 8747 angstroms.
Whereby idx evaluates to 8721.24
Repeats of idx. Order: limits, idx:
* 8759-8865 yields 8769.57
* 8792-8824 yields 8818.16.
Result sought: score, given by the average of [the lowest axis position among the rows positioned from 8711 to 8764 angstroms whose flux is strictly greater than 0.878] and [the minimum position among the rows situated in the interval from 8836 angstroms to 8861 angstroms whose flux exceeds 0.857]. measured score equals 8779.9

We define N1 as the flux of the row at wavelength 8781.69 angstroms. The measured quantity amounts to 0.8982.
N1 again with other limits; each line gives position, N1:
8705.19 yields 0.841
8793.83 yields 0.8443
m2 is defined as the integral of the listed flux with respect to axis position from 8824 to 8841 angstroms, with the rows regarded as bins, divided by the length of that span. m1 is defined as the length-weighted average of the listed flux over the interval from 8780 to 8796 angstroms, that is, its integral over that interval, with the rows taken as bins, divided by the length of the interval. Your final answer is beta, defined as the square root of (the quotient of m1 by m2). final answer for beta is 1.03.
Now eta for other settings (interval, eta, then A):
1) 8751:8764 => 23.9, 0.836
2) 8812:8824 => 22.1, 0.903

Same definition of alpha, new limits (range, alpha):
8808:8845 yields 8842.56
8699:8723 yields 8717.22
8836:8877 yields 8875.20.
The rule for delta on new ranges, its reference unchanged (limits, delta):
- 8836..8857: 0.08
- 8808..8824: 0.34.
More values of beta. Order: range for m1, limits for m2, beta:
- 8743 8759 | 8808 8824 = 0.99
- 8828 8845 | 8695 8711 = 0.99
